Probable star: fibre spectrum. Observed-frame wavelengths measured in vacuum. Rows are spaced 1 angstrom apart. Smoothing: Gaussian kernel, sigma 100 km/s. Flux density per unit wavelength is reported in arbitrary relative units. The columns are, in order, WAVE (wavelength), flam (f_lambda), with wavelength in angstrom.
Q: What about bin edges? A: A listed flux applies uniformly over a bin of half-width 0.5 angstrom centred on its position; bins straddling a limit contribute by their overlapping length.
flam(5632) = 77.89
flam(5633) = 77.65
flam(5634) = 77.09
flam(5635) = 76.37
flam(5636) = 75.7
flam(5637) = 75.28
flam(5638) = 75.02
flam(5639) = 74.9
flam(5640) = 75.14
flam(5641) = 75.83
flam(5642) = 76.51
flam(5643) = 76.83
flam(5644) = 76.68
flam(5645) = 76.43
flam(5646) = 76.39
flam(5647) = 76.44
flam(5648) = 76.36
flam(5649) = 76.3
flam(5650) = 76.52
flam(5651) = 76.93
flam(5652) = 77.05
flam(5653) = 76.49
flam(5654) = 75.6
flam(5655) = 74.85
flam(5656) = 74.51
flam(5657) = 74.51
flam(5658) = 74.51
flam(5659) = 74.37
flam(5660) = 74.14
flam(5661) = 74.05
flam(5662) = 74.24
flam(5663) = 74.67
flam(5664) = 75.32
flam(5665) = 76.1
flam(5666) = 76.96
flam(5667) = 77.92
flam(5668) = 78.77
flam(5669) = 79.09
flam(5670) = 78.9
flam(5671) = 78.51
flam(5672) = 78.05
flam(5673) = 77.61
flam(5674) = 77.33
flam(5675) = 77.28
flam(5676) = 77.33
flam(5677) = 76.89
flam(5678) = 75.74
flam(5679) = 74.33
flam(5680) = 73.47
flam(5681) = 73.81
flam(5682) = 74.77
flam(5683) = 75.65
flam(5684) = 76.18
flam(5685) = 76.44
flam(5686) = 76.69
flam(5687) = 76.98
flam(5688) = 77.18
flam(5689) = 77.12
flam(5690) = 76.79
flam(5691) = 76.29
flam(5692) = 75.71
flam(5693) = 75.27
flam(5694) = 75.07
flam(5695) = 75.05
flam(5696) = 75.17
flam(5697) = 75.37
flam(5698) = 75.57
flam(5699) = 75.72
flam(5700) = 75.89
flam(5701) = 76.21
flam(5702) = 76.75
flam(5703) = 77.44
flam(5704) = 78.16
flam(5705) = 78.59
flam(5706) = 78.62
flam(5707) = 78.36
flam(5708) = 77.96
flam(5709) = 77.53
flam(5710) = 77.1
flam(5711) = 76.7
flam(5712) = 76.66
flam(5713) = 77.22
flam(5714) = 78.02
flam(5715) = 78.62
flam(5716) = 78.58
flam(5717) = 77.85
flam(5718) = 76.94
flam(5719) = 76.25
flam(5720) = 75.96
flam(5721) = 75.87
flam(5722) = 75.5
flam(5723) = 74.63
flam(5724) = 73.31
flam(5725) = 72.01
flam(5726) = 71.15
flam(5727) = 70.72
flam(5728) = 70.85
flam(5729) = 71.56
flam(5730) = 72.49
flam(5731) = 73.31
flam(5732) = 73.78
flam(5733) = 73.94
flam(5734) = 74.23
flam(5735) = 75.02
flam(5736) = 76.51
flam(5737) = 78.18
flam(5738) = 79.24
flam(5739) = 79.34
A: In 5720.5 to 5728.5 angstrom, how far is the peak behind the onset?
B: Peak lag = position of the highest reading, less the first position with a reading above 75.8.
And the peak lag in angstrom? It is 0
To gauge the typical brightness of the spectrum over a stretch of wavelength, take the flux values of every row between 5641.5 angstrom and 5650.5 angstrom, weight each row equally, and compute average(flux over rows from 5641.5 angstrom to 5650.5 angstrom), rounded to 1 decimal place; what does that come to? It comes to 76.5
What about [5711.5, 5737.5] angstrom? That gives 75.0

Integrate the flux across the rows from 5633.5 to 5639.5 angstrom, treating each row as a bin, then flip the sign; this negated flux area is -454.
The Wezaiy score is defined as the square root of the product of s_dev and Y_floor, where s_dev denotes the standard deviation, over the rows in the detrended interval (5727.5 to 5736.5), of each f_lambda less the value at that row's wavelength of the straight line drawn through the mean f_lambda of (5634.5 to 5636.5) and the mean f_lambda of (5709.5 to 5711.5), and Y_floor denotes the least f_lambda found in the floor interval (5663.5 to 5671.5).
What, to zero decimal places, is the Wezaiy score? 11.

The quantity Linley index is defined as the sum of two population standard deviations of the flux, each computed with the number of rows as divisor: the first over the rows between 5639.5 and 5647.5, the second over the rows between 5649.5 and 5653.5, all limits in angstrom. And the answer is 0.76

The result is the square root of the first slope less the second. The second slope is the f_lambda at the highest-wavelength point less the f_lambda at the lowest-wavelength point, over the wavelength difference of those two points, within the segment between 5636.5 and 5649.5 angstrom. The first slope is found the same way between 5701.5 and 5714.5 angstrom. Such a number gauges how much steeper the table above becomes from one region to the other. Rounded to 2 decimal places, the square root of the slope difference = 0.14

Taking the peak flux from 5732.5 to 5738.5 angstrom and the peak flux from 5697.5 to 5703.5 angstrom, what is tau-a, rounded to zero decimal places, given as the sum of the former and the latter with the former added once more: 236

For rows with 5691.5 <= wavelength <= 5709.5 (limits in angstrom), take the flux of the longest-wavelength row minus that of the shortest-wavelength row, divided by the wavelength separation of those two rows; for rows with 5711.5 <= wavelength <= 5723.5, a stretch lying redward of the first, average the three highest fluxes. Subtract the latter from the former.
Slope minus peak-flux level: -78.3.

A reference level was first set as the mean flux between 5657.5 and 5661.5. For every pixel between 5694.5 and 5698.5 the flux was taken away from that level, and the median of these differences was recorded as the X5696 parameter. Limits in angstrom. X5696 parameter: -1.0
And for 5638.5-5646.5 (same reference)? -2.1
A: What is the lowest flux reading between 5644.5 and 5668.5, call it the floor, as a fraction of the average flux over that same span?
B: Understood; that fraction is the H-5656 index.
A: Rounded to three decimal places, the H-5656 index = 0.977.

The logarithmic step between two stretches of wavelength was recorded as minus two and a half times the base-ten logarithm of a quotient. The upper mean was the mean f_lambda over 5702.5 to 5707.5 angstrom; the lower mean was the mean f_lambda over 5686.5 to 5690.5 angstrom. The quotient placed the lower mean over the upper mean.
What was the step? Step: 0.02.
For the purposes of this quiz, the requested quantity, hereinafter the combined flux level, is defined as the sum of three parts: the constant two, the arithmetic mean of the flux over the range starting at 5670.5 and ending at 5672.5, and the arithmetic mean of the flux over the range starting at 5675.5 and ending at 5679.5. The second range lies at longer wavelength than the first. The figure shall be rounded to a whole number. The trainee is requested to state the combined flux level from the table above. 156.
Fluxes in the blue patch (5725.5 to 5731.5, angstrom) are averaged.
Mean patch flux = 71.7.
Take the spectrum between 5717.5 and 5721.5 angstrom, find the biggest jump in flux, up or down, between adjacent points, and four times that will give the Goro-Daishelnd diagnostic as 2.8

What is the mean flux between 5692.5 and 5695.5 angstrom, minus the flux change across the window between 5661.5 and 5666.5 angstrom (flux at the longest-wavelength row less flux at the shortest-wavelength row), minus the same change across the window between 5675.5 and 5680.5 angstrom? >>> 76.3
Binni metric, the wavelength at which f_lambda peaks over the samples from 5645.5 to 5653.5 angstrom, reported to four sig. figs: 5652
